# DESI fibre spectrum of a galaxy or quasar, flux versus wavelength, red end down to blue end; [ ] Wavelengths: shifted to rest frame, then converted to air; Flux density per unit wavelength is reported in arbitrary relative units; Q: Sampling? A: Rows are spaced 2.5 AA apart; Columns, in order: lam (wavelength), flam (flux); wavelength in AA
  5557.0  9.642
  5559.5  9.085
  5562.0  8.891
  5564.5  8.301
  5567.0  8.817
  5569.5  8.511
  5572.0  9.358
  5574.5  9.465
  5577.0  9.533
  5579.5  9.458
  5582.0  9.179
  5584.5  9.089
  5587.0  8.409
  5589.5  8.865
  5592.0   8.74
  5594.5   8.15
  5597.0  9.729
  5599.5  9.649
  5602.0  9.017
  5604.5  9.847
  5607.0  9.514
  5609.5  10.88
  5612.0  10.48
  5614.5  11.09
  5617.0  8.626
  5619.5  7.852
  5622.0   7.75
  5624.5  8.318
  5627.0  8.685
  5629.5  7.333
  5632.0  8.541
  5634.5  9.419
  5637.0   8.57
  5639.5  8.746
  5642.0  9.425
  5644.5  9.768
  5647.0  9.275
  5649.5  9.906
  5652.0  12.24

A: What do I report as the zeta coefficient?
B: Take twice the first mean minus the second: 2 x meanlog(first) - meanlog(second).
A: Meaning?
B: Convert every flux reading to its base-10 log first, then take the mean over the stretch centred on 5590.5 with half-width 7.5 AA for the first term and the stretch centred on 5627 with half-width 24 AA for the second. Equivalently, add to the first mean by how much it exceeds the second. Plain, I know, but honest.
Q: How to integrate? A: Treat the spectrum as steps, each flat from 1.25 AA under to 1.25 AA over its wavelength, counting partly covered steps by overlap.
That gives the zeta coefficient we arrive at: 0.93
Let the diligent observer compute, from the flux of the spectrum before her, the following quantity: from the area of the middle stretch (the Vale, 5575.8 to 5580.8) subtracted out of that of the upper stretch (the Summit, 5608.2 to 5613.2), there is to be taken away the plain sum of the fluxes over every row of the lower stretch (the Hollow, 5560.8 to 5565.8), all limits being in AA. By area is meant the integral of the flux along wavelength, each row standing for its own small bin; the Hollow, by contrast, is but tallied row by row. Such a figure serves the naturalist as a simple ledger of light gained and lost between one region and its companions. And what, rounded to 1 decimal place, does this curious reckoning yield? -11.3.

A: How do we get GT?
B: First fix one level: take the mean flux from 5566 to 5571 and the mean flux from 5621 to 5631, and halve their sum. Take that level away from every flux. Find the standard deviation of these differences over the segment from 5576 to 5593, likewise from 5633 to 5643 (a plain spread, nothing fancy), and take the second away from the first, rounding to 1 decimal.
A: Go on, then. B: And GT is 0.0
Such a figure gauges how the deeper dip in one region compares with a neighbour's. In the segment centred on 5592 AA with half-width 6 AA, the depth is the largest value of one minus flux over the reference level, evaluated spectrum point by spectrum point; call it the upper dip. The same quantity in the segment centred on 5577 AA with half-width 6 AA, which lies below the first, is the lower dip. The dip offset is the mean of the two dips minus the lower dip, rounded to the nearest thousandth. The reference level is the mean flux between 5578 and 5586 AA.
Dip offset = 0.056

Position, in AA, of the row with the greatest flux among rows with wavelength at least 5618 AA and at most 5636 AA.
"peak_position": 5634.5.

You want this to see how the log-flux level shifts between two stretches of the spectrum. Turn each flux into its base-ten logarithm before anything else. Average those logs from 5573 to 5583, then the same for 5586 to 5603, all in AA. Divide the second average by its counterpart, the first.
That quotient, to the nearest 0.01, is 0.98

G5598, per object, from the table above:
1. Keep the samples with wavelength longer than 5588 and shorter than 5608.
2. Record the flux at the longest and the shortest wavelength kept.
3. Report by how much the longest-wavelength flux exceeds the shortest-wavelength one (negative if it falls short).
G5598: 0.6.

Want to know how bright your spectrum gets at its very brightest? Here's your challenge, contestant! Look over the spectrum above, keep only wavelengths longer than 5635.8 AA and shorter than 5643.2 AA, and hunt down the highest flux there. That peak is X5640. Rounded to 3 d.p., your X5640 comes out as 9.425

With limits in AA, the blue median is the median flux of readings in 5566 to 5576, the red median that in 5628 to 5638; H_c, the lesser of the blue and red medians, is 8.56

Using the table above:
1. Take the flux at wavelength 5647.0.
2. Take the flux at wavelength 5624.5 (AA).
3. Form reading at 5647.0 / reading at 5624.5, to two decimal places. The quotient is 1.12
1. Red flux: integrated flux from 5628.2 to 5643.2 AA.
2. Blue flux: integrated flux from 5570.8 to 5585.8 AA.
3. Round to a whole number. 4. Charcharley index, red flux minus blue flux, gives -10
